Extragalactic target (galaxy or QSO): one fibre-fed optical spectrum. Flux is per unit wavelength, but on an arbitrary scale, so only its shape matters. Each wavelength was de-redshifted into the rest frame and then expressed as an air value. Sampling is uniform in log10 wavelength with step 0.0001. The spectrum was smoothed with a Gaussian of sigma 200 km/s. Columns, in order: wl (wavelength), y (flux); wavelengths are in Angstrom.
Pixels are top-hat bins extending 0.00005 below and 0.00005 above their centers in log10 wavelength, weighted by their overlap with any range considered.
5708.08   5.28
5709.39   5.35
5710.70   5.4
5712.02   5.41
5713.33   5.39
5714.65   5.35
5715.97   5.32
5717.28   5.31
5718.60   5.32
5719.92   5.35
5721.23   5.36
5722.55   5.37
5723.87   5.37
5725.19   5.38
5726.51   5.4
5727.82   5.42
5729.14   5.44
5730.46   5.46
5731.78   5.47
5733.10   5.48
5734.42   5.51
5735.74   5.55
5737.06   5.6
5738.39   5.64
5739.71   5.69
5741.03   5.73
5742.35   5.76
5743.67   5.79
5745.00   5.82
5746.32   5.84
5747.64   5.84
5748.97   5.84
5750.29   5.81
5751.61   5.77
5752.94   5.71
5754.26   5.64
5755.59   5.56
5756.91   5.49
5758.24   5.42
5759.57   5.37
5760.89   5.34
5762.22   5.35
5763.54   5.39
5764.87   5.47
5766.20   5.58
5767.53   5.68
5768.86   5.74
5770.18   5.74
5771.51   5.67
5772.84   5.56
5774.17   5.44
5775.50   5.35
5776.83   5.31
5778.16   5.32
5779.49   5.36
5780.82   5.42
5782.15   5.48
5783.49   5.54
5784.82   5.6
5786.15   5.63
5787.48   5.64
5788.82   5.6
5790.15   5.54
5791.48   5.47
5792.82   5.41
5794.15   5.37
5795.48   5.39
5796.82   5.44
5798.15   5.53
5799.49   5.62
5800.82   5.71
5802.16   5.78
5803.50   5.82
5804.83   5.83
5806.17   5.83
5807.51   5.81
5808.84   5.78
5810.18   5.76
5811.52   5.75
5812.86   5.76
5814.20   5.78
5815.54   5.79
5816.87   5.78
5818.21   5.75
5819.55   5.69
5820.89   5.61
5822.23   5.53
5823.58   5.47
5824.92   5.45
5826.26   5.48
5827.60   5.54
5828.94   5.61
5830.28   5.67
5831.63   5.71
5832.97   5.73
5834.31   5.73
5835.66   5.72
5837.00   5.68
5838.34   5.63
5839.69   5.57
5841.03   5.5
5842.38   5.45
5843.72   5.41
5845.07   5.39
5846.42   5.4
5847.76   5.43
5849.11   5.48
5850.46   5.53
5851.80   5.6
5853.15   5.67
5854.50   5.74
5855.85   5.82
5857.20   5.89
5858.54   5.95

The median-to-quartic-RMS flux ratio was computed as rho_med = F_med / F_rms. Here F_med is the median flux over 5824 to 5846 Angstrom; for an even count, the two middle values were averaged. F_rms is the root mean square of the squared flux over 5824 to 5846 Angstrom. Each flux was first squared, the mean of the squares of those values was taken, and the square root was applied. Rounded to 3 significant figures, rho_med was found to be 0.179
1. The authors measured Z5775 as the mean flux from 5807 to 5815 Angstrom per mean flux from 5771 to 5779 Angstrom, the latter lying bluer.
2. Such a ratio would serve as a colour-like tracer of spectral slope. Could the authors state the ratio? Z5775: 1.06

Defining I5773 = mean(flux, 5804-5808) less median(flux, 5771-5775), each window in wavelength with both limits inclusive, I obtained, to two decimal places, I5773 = 0.26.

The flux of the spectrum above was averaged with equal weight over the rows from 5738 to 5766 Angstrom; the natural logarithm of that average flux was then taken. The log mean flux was 1.728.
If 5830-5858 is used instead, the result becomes 1.724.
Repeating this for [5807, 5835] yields 1.736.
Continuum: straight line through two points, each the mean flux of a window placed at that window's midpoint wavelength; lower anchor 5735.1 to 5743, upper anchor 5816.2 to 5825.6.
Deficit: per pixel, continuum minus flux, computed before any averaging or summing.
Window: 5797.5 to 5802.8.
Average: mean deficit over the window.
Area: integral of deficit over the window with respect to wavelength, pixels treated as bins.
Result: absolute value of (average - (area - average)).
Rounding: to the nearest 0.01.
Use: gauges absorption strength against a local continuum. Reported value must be 0.12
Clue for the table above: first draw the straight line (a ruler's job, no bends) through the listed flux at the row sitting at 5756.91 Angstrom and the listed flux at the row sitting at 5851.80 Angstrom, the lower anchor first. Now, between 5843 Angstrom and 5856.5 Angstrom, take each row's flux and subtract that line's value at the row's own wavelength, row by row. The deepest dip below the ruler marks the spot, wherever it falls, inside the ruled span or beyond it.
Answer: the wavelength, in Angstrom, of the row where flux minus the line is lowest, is 5845.07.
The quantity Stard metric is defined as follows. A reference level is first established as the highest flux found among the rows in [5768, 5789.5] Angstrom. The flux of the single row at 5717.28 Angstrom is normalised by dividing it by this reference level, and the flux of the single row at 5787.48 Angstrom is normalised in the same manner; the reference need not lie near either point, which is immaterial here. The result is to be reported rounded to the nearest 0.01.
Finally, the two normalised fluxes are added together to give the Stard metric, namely 1.91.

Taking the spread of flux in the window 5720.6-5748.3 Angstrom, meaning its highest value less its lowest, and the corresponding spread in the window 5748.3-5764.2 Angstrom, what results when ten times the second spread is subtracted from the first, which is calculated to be -4.5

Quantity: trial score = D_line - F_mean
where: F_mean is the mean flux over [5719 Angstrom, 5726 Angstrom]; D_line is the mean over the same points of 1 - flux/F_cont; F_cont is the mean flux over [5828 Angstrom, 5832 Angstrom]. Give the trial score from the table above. -5.31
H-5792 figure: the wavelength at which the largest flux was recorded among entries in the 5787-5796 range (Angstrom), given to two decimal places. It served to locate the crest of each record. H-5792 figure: 5787.48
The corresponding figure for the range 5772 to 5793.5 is 5787.48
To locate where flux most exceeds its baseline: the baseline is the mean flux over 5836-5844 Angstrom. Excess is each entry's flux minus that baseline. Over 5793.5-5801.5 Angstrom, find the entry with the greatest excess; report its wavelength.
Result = 5800.82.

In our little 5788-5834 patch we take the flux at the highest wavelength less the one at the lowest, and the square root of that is 0.361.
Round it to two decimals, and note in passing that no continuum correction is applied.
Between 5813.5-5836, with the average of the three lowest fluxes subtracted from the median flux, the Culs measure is 0.22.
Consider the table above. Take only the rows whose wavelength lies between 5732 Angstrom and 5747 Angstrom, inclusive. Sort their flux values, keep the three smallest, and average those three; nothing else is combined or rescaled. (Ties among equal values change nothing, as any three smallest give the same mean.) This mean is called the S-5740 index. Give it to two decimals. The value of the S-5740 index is 5.51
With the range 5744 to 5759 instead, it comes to 5.49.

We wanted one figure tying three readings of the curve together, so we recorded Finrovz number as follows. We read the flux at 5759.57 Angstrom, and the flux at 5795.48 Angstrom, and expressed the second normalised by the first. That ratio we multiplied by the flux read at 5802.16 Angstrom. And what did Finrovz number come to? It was 5.8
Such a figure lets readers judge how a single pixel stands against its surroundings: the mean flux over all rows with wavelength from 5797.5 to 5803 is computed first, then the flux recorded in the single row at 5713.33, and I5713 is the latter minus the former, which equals -0.27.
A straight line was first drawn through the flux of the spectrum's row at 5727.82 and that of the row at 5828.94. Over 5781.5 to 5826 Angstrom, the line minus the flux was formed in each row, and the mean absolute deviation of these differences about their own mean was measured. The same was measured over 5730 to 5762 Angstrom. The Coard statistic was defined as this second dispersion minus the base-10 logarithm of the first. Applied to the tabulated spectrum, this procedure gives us 1.06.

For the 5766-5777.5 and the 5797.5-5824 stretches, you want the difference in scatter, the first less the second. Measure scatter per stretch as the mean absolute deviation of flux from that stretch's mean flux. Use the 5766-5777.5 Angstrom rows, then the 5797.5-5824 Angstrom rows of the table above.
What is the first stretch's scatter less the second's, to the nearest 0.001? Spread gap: 0.045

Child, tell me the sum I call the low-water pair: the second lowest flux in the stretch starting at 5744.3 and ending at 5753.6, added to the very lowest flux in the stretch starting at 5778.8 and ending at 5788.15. 11.1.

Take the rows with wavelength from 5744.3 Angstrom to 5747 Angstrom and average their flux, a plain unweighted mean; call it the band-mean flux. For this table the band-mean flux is 5.83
